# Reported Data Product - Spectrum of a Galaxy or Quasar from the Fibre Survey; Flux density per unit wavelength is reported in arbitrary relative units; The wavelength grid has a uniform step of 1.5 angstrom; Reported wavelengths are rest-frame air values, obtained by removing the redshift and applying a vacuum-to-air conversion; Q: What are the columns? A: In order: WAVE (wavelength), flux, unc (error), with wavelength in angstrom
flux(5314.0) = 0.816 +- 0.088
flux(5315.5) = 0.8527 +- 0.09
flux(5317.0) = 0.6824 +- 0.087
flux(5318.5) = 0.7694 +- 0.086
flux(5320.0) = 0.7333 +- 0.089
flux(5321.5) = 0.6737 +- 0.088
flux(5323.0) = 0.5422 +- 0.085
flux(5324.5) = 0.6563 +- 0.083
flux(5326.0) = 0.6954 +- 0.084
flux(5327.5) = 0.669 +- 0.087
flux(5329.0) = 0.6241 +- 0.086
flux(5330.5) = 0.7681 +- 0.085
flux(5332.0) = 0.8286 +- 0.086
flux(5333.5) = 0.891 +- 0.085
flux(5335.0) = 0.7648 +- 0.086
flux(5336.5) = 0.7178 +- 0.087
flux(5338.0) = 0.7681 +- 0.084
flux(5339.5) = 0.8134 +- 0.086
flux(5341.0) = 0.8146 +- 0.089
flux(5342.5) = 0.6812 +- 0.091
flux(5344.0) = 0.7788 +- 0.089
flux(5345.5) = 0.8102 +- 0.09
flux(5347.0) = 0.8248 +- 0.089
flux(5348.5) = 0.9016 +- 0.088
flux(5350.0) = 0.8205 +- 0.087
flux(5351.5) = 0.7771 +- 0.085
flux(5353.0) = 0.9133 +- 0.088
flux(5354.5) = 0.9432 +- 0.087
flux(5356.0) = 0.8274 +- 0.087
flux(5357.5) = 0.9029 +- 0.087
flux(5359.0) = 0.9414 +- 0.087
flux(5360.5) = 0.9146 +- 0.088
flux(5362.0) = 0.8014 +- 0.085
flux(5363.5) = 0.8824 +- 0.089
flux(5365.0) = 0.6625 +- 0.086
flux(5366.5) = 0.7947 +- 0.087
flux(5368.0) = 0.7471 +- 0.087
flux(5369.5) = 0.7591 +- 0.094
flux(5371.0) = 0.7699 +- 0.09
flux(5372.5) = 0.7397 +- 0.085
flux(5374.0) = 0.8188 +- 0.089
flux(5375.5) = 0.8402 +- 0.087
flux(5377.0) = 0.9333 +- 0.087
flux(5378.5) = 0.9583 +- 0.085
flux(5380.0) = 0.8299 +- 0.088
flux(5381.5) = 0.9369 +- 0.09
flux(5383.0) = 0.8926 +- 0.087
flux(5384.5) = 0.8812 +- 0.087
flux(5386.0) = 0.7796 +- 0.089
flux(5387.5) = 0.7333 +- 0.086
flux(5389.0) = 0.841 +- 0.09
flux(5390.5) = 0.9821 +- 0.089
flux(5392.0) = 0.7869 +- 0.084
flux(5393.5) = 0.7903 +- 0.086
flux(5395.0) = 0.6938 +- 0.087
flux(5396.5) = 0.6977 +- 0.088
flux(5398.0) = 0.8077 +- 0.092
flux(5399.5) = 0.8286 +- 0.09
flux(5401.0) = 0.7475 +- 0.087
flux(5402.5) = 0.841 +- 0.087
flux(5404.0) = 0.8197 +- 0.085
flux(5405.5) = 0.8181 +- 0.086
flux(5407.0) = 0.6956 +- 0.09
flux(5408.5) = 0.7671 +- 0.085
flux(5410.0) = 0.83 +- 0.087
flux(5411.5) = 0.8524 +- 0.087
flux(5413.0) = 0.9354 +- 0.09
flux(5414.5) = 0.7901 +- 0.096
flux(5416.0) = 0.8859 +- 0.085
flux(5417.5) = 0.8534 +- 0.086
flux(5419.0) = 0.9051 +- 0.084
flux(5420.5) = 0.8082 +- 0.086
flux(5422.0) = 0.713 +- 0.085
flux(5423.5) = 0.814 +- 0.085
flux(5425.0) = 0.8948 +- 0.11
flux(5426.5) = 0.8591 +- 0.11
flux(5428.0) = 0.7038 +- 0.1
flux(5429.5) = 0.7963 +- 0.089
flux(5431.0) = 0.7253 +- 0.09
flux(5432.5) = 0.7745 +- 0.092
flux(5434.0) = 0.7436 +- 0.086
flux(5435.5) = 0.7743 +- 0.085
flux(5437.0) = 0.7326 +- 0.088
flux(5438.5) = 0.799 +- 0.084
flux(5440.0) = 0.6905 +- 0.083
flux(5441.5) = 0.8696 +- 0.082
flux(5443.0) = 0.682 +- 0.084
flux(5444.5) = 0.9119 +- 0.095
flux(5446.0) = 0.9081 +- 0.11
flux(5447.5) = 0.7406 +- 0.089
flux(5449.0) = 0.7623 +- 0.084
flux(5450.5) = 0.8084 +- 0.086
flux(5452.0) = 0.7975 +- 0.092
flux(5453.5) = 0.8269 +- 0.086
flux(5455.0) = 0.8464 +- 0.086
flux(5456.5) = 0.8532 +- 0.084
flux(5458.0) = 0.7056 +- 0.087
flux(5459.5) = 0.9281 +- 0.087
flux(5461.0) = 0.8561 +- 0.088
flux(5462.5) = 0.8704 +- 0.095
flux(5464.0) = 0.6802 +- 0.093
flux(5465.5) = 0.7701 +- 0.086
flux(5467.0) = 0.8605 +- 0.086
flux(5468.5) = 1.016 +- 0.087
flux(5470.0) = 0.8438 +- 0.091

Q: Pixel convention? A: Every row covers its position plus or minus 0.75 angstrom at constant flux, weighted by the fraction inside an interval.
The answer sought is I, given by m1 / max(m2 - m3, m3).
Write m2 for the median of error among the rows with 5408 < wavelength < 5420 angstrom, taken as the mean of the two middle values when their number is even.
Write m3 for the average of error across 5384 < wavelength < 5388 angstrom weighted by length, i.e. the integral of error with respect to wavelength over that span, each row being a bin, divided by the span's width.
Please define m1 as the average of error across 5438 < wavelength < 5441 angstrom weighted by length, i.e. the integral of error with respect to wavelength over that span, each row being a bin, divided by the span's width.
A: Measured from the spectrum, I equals 0.95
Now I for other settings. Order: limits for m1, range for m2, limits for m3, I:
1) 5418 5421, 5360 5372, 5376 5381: 0.98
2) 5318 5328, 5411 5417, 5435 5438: 0.99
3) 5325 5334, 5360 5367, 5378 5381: 0.98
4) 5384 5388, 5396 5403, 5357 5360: 1.00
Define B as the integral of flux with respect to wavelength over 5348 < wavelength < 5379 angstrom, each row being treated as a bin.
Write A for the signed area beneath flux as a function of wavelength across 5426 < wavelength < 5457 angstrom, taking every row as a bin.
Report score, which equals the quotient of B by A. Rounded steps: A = 24.5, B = 26.0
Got 1.06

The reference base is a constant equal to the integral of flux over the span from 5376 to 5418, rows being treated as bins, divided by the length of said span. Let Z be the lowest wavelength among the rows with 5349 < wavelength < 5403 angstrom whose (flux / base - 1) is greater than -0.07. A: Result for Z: 5350.0 angstrom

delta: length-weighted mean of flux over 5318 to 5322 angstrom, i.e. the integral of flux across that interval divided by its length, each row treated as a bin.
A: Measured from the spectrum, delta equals 0.73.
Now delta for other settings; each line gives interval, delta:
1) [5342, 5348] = 0.78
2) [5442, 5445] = 0.79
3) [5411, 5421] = 0.86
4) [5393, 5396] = 0.73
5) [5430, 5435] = 0.75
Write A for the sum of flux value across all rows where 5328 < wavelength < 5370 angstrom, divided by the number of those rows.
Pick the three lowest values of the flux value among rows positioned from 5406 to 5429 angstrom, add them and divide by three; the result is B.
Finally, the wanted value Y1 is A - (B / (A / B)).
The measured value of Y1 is 0.20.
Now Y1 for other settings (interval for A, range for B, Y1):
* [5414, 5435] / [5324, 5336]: 0.28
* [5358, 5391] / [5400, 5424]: 0.22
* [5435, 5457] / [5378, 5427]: 0.20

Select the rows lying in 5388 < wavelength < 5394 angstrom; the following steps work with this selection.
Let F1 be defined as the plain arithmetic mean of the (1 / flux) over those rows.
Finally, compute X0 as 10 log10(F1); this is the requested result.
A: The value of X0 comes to 0.74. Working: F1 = 1.19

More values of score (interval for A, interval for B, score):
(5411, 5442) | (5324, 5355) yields 0.97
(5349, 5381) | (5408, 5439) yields 0.93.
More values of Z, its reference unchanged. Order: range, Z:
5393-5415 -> 5393.5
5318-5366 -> 5332.0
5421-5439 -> 5423.5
